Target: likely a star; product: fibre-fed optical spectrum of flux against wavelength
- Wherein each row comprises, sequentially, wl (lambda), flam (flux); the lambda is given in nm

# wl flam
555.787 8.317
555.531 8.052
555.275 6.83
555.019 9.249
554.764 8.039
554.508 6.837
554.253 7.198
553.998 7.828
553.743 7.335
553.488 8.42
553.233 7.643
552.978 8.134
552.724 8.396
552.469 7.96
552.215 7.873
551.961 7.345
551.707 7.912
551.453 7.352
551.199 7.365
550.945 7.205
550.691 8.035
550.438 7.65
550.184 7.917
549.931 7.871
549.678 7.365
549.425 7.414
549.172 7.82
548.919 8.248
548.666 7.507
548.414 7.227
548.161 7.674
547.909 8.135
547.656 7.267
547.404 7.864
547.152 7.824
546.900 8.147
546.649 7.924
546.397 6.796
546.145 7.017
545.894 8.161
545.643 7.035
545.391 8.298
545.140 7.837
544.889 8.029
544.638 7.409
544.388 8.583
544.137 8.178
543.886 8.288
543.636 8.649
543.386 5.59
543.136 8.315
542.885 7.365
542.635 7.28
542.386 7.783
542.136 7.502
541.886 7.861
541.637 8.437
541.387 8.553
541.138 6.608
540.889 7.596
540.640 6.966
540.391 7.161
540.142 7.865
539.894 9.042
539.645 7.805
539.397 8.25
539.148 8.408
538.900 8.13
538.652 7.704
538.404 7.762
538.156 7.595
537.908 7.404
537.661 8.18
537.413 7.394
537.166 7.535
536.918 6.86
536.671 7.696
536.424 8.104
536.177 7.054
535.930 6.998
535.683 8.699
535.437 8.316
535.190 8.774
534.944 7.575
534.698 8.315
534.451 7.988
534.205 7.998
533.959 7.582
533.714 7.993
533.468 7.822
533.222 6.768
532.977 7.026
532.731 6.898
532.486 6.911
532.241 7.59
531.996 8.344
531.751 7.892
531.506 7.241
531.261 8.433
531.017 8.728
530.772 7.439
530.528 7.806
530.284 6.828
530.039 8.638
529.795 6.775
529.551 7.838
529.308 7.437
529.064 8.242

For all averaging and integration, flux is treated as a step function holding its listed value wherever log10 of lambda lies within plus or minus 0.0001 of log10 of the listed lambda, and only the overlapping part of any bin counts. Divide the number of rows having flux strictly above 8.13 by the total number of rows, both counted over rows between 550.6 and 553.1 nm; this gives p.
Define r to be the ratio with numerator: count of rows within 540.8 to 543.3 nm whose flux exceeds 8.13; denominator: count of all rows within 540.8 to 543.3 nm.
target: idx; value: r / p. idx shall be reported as 1.5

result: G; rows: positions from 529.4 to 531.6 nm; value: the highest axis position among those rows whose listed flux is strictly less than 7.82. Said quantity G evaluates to 531.506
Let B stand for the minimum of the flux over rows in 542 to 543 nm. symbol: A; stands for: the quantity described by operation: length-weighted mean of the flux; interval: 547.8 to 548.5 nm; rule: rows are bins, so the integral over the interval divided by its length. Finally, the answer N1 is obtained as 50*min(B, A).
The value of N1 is 364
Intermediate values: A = 7.69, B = 7.28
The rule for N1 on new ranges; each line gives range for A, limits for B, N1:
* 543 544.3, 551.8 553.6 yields 367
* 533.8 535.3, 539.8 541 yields 348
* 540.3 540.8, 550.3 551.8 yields 355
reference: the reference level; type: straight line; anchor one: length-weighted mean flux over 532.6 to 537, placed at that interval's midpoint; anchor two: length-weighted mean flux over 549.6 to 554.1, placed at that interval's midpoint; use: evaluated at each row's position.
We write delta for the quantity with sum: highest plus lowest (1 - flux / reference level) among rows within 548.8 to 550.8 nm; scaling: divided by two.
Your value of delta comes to -0.007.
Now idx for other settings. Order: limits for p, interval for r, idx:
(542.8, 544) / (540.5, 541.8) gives 0.7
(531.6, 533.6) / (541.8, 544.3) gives 3.2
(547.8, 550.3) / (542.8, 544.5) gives 3.6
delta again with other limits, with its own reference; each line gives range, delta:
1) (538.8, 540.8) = -0.037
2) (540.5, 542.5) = 0.018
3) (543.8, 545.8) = -0.009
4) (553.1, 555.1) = -0.035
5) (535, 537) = -0.015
